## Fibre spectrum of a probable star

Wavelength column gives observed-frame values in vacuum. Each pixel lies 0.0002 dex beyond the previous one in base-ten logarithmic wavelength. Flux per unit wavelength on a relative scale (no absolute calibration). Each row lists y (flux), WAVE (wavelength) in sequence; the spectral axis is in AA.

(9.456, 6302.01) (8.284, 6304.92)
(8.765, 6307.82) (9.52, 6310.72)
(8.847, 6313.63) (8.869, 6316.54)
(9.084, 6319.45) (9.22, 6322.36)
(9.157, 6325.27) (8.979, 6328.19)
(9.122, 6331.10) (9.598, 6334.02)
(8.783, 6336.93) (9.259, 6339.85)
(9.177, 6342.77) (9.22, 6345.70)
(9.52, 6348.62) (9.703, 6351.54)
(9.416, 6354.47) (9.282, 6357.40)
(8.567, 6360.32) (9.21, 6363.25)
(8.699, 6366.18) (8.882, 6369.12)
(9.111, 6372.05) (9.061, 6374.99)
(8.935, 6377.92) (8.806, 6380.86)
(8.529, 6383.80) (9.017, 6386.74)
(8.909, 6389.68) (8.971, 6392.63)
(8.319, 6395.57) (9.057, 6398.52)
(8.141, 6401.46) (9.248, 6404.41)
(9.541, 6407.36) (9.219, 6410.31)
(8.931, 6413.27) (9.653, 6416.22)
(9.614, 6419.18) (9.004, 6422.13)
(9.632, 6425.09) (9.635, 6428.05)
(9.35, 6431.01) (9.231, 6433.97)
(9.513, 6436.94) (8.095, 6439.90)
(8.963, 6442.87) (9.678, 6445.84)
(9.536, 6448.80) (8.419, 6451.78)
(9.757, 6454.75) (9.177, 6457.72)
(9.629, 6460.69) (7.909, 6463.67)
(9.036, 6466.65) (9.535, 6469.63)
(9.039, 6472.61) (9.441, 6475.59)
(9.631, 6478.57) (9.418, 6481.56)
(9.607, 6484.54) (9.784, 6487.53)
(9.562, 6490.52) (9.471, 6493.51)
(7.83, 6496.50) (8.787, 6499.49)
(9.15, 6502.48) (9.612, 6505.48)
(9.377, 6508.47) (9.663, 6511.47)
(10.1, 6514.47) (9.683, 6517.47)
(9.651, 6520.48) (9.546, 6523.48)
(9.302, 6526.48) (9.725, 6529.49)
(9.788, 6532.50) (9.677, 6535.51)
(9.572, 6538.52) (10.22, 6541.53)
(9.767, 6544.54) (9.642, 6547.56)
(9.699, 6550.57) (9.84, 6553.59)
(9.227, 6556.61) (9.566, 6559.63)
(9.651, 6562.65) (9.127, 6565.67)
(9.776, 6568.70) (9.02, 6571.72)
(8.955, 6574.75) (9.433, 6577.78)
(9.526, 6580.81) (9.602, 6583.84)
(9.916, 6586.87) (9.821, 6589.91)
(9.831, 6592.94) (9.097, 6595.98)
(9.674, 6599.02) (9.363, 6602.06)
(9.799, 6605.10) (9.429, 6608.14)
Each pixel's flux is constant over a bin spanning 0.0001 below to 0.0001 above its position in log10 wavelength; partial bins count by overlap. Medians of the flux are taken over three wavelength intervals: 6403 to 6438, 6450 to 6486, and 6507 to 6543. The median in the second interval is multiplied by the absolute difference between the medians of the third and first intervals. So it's 2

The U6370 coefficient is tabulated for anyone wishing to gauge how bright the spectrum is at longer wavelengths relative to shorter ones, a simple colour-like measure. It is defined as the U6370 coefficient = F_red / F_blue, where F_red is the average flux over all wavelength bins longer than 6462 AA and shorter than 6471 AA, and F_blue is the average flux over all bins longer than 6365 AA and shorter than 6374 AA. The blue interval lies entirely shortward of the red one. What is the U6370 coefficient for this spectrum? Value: 0.99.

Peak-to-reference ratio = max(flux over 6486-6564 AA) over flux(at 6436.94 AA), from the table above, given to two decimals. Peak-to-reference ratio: 1.07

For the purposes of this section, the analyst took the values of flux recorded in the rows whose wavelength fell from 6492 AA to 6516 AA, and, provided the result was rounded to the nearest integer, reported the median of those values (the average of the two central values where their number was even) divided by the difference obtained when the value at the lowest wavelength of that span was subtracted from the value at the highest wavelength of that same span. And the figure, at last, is 15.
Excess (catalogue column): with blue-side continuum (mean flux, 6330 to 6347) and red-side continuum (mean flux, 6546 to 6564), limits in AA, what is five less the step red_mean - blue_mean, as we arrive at 4.6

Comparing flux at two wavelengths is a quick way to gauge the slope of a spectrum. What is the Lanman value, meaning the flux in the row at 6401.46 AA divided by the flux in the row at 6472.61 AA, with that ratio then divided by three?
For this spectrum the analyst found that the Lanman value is 0.30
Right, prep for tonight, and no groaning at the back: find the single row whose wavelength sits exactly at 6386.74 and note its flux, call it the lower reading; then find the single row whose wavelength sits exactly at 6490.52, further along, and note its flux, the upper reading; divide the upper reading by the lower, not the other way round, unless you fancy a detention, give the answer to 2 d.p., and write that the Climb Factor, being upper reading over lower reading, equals 1.06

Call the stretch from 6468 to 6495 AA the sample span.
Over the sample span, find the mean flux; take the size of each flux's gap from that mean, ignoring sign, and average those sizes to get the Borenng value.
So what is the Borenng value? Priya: 0.14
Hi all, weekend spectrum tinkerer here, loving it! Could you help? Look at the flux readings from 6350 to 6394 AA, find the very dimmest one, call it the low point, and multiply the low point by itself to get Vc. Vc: 73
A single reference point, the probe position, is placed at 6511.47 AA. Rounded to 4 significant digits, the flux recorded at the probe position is 9.663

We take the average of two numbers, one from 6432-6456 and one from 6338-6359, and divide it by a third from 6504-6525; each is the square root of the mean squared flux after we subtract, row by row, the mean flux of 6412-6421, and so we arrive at 1.2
